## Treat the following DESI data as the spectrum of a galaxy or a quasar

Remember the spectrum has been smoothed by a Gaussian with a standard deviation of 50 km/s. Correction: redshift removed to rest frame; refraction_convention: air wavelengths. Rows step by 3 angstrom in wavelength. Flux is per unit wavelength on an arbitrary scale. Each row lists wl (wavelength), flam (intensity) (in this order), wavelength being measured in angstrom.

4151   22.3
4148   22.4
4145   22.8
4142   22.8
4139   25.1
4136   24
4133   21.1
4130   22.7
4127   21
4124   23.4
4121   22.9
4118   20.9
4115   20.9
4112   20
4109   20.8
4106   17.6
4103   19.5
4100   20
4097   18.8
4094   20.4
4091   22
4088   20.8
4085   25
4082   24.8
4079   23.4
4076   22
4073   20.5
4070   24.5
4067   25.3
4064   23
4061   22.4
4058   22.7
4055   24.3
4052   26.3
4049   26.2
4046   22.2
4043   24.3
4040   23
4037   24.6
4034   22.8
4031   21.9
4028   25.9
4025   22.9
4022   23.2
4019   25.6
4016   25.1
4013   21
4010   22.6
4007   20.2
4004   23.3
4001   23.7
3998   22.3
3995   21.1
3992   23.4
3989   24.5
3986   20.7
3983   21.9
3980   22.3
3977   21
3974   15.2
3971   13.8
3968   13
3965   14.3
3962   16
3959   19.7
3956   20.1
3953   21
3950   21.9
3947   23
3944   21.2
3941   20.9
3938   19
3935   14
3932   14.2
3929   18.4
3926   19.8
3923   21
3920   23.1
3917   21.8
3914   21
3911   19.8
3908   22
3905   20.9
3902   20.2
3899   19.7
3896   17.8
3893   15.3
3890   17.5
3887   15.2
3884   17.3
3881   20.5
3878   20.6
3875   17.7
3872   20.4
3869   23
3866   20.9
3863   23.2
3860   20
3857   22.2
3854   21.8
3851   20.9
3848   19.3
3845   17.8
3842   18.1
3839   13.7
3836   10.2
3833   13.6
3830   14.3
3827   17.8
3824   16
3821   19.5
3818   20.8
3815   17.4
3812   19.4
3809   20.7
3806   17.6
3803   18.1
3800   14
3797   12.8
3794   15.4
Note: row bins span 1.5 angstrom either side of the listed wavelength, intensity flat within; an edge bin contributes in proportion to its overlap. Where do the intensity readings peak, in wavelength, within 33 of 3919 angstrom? 3920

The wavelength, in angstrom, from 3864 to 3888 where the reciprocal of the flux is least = 3869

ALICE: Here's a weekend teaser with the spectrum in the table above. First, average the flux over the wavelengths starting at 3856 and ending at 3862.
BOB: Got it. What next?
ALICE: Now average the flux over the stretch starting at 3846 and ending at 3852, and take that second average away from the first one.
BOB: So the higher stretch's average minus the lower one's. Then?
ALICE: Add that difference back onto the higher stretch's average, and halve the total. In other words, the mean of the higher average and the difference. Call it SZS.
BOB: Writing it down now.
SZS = 11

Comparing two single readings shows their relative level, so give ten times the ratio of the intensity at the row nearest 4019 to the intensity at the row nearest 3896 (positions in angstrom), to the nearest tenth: 14.4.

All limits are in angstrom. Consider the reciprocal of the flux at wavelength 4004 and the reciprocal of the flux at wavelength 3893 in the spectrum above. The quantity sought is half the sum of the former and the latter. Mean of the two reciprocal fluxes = 0.0541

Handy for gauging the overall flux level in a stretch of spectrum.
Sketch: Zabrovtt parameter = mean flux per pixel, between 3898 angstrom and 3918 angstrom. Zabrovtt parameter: 20.8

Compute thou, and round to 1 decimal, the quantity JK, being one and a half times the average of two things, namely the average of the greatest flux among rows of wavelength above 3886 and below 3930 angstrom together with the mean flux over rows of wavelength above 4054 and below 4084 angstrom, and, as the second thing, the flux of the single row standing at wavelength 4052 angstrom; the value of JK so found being 37.1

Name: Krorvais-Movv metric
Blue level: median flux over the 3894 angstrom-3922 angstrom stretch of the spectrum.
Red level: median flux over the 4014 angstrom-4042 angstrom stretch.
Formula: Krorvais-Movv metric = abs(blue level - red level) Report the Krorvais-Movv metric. 2.3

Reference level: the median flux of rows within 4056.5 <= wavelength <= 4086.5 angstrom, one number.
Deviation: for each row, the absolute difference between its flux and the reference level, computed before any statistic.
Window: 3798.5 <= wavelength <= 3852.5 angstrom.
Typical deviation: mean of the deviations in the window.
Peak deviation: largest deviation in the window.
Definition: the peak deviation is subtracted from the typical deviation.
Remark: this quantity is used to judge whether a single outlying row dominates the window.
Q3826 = -7.0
